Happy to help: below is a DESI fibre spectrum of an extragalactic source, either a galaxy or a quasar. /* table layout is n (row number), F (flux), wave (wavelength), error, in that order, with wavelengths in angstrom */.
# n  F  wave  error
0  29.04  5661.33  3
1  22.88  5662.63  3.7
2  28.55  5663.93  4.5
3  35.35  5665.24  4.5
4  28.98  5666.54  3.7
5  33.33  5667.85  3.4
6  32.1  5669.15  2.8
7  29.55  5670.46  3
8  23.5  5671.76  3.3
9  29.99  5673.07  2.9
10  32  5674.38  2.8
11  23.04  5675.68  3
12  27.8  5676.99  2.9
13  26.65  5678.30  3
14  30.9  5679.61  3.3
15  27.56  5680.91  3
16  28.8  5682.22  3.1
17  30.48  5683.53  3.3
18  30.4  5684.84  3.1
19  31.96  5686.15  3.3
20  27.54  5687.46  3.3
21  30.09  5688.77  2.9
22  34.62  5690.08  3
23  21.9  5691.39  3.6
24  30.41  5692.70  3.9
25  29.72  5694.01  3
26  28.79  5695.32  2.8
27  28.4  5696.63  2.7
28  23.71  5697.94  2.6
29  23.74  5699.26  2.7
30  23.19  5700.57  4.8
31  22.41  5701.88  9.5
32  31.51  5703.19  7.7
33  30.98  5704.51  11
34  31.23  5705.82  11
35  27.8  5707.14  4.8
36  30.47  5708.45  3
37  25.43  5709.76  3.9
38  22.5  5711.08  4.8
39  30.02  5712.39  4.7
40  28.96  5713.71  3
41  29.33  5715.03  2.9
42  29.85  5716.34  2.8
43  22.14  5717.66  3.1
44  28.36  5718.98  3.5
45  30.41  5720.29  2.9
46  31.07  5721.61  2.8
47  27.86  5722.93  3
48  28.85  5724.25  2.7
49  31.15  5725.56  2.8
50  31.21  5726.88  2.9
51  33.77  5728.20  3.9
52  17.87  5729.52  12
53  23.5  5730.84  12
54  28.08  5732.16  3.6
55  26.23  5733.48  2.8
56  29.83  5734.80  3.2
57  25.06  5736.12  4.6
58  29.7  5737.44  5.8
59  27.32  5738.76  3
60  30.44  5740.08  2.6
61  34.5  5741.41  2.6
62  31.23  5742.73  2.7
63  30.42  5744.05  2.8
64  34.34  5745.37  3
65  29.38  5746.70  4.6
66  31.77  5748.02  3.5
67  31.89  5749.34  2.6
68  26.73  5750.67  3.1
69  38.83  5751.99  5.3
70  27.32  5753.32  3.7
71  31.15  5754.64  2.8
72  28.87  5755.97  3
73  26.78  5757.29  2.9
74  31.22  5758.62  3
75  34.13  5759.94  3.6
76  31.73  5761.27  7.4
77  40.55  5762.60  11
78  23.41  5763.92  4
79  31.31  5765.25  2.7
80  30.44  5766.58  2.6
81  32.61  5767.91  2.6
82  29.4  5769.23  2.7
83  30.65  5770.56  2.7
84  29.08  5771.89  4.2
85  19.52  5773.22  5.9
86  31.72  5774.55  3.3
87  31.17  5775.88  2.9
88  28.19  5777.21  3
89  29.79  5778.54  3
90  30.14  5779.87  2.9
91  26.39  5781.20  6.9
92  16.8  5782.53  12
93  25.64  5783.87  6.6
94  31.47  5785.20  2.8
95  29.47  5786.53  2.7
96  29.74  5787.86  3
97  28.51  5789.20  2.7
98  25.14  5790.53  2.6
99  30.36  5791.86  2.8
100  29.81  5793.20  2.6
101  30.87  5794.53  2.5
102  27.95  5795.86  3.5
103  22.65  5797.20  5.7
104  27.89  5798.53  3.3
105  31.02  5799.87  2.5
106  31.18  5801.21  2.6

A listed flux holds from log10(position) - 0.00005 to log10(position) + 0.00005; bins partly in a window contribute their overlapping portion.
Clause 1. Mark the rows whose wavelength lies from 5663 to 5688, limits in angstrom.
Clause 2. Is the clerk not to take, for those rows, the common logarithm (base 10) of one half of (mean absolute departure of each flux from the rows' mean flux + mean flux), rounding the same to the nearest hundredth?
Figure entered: 1.20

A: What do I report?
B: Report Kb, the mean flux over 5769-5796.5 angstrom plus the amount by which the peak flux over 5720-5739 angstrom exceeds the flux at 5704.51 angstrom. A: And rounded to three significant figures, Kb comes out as 31.0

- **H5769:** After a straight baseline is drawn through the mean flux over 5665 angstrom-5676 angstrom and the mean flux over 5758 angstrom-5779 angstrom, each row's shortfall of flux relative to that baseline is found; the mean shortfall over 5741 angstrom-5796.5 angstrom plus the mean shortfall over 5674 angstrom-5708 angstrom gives 2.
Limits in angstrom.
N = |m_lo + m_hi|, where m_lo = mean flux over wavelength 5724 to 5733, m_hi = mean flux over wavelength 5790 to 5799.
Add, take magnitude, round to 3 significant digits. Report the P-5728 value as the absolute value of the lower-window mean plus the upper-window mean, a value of 55.6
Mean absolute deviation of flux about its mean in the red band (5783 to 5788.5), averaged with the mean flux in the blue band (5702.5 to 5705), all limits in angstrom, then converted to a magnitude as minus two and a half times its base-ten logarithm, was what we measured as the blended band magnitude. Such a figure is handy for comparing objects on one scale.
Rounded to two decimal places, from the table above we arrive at -3.04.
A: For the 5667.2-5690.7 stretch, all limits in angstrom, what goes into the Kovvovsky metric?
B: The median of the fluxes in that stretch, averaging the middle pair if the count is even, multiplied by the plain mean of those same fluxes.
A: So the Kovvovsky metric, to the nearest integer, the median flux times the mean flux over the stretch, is 885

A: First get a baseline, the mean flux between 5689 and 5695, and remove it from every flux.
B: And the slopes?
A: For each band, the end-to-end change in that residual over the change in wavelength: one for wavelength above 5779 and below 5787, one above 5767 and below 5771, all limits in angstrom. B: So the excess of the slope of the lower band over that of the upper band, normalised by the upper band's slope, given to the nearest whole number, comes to 6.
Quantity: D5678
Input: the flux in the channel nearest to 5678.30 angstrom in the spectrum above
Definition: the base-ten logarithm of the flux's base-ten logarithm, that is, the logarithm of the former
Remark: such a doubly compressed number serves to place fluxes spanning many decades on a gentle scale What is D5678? 0.154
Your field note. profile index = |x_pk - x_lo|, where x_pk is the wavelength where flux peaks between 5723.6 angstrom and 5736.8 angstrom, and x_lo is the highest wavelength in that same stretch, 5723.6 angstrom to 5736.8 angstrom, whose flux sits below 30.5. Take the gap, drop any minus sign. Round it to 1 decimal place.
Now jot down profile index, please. 7.9 angstrom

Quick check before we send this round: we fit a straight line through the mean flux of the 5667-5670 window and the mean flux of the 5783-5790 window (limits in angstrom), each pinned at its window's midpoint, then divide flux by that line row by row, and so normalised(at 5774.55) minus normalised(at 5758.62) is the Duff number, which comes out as 0.0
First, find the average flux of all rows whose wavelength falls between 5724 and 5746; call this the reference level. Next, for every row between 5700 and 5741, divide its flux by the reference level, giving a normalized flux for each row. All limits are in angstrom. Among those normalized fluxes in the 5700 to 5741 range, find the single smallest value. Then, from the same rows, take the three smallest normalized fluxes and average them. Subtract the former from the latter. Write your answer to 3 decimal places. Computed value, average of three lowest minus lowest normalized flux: 0.101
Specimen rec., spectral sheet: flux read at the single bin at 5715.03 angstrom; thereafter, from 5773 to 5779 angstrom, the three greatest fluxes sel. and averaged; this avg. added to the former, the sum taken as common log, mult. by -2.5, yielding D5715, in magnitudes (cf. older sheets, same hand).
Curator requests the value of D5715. -4.45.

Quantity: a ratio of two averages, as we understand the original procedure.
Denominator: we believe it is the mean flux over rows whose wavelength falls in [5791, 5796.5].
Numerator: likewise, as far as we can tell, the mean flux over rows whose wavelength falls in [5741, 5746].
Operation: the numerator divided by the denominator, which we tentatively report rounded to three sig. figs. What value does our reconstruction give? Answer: 1.10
